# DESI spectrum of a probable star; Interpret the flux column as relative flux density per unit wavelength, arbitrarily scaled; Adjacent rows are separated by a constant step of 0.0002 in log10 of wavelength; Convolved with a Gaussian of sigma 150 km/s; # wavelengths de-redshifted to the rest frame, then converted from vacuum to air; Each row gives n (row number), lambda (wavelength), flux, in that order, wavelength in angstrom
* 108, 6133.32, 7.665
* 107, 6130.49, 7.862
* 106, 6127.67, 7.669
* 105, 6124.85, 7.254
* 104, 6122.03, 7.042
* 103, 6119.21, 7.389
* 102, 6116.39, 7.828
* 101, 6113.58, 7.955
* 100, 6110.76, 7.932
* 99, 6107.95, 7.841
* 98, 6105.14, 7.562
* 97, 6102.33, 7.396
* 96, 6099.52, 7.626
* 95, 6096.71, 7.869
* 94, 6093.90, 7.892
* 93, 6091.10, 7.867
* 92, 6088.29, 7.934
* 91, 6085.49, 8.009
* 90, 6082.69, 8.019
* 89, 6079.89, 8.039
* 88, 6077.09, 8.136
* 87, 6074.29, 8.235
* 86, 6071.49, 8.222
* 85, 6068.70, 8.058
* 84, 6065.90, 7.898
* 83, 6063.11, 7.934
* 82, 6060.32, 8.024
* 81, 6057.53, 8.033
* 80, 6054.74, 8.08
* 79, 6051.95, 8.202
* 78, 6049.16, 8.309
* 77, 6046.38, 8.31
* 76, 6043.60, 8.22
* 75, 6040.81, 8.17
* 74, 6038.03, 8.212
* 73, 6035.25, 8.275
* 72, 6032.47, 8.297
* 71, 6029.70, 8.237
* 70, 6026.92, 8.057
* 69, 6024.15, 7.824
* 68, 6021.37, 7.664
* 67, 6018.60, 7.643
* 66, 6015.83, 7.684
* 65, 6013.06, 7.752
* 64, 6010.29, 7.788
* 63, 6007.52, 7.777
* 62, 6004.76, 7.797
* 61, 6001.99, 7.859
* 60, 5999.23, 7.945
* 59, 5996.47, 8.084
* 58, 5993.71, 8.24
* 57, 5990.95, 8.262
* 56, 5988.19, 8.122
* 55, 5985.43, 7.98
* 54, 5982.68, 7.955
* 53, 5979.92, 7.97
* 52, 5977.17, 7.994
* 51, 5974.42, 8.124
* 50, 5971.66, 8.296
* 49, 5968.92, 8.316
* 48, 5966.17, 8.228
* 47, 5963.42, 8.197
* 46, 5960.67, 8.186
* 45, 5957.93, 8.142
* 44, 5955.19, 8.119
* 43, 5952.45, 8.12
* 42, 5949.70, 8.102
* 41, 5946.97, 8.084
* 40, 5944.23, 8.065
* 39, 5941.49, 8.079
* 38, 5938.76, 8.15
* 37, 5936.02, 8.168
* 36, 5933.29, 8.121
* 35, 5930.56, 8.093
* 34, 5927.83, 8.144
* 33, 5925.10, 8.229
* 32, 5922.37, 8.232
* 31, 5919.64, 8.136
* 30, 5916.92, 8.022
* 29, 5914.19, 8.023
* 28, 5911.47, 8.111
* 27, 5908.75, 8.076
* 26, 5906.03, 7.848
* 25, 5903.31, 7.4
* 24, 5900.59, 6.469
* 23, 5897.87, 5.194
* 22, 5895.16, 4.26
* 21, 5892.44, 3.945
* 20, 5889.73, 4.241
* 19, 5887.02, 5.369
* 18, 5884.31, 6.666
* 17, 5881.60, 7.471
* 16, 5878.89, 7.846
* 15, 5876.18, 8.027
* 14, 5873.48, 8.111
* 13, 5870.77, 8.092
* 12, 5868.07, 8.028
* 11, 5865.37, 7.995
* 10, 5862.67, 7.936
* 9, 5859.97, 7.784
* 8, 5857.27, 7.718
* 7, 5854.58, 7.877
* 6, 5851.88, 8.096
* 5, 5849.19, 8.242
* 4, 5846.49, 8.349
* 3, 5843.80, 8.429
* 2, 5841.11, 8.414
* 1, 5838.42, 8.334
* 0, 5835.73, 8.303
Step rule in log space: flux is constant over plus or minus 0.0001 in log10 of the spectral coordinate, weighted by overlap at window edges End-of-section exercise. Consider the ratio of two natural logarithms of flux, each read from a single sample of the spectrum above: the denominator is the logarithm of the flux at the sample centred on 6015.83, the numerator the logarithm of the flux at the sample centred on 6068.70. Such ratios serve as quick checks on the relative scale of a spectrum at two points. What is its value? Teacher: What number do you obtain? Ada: 1.02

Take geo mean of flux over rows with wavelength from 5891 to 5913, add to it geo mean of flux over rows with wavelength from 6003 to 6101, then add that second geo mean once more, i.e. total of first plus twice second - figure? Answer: 22.2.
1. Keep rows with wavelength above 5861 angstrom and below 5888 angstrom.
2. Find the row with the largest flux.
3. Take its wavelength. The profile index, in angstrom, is 5873.48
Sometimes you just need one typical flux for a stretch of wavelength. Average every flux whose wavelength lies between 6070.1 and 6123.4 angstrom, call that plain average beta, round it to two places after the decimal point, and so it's 7.83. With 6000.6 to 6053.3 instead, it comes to 8.00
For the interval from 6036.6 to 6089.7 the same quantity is 8.11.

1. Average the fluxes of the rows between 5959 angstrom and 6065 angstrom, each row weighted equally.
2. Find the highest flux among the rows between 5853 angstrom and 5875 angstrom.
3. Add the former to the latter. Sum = 16.2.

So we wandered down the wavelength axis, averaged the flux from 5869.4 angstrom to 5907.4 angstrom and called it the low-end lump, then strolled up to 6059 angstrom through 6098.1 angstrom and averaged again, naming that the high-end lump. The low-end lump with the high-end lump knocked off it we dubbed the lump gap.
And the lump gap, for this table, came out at -1.51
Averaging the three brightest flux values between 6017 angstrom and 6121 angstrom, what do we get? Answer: 8.31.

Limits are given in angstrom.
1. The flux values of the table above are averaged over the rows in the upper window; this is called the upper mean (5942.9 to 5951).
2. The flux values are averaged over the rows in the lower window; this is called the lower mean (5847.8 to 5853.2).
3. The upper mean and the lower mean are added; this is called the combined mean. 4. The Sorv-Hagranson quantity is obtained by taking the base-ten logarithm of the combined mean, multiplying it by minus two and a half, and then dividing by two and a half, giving -1.21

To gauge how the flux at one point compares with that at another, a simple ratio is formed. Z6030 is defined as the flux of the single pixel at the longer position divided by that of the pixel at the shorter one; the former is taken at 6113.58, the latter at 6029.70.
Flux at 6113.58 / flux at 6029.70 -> 0.97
